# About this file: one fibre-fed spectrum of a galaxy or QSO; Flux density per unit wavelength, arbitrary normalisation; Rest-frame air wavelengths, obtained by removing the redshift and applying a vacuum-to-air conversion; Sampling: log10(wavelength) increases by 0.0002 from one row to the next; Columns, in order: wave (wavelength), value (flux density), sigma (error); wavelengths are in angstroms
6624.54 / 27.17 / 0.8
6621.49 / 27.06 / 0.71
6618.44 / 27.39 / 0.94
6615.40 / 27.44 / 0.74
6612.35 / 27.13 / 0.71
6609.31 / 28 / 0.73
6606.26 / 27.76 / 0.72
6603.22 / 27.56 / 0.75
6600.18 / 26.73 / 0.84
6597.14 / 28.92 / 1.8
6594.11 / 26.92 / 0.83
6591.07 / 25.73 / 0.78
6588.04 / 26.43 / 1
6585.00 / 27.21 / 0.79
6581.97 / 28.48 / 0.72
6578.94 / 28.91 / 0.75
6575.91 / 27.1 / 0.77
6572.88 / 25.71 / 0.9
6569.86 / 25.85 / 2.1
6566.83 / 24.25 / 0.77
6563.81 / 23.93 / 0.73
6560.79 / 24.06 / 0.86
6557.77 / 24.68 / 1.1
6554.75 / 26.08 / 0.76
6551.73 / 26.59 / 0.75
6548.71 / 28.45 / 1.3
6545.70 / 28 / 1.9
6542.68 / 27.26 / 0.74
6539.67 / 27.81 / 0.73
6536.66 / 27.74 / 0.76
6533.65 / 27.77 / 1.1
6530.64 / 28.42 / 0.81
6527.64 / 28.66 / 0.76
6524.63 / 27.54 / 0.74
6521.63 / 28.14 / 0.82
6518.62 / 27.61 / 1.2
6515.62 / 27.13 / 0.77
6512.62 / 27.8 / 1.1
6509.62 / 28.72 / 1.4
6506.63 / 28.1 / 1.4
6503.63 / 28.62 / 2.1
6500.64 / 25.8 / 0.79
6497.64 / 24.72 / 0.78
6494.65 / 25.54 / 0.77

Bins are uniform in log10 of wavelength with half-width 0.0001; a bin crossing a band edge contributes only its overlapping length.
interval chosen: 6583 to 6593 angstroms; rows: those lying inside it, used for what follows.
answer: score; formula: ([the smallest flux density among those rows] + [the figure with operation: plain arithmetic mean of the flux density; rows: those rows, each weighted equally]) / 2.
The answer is 26.1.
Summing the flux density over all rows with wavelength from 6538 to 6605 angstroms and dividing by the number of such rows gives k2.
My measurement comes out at 26.7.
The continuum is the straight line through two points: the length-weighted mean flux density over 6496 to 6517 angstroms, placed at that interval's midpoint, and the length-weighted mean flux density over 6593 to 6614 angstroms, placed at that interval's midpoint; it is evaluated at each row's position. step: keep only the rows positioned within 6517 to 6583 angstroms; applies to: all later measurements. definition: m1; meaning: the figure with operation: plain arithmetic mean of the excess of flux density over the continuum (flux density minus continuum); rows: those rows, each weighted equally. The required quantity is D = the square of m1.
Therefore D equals 0.20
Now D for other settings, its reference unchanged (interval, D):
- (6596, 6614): 0.01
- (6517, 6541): 0.39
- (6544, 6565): 2.11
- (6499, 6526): 0.19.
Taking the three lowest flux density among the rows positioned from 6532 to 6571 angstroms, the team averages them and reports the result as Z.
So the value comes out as 24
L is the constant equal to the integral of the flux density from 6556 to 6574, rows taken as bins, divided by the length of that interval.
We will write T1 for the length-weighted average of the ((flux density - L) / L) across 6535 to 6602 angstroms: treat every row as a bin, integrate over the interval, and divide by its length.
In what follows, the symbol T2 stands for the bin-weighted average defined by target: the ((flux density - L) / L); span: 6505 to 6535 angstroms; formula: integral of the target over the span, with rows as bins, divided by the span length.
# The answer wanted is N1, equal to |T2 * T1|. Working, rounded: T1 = 0.08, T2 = 0.13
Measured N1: 0.0102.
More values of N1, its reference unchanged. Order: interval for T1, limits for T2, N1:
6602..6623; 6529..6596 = 0.0087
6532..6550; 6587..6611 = 0.0127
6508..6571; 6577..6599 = 0.0100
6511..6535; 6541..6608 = 0.0098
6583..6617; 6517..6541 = 0.0132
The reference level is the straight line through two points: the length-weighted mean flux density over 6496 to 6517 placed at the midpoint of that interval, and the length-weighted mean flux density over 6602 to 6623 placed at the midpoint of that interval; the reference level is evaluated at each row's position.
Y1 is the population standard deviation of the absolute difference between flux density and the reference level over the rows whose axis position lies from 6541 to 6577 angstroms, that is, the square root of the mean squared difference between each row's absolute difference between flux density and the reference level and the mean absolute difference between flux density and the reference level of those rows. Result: 1.1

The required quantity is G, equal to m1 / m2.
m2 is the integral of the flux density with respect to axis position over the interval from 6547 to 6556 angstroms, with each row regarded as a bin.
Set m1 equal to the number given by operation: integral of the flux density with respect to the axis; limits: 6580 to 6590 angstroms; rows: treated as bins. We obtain 1.12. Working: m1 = 274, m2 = 244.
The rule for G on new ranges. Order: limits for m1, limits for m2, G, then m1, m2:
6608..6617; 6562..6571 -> 1.12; 248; 221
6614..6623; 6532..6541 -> 0.98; 246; 250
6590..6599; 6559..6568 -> 1.13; 245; 217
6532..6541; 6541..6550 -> 1.00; 250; 251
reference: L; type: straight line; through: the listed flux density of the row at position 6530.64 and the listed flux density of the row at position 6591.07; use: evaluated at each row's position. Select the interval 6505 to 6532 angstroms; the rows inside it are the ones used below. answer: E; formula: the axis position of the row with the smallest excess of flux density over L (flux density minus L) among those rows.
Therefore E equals 6515.62 angstroms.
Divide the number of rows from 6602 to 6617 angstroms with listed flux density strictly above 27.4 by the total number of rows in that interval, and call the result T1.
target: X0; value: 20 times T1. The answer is 16.0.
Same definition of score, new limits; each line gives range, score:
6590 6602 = 26.4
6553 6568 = 24.3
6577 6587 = 27.7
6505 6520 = 27.5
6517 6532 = 27.8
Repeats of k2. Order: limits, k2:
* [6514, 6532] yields 27.9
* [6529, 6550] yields 27.9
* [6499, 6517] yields 27.7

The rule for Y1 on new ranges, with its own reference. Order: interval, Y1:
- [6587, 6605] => 0.5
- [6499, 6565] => 0.9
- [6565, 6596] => 0.8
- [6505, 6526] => 0.4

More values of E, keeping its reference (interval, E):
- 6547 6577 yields 6560.79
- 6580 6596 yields 6591.07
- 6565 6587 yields 6566.83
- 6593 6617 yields 6594.11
